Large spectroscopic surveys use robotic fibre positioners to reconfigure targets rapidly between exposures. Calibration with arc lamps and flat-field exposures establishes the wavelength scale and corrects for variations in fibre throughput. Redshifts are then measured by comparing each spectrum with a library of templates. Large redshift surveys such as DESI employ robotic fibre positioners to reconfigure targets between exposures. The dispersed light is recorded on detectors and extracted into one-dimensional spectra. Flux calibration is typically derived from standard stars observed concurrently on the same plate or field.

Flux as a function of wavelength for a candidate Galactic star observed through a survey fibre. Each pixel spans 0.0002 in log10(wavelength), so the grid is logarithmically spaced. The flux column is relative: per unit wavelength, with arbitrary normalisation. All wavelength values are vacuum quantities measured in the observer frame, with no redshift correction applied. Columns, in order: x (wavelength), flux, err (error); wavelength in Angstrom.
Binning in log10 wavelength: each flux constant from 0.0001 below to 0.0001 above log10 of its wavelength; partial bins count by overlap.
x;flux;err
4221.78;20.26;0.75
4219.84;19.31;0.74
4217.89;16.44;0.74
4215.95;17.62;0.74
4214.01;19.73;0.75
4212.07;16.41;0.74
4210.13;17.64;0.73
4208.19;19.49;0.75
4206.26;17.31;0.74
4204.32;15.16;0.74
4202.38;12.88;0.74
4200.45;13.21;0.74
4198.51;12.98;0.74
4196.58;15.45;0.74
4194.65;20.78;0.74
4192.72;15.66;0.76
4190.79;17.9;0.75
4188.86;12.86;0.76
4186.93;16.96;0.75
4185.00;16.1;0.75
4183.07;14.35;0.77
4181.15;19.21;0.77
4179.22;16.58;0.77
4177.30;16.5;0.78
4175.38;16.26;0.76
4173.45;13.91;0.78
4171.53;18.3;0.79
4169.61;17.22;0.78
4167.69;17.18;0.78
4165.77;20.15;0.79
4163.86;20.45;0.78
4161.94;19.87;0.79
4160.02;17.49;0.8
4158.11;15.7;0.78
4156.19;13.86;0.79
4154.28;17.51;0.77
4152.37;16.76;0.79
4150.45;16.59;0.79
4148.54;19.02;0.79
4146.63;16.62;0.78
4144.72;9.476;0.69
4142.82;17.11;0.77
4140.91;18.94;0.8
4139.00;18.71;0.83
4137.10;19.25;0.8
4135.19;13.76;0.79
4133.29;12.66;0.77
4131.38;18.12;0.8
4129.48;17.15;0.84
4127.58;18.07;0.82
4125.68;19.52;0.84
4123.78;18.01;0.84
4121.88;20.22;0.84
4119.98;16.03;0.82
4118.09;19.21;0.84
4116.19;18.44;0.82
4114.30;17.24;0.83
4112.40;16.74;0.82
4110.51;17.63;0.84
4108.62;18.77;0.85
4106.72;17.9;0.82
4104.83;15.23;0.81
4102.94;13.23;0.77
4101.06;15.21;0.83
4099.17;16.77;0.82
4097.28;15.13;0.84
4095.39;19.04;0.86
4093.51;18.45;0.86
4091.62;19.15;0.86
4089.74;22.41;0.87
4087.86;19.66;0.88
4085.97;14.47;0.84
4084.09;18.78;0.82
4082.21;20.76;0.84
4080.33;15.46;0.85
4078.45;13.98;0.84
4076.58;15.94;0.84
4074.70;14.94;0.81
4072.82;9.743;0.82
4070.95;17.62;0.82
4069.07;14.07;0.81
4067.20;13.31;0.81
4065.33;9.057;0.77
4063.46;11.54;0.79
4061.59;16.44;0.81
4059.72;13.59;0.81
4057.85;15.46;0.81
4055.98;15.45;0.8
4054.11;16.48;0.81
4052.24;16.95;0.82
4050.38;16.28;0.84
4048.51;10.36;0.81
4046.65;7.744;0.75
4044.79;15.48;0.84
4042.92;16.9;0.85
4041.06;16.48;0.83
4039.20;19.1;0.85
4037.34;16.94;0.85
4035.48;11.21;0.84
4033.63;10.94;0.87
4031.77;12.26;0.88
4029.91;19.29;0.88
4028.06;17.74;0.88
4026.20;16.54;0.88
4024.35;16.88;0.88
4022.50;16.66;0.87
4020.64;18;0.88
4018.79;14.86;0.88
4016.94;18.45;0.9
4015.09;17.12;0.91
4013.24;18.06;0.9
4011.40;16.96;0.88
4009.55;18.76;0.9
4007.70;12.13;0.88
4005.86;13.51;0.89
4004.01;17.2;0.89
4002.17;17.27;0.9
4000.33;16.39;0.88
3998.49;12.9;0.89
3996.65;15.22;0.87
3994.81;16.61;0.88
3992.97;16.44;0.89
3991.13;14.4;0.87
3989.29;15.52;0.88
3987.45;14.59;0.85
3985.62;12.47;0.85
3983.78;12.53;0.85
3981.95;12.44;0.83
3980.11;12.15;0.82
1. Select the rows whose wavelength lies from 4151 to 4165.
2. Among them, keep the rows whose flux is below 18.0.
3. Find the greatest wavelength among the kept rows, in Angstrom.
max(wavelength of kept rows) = 4160.02 Angstrom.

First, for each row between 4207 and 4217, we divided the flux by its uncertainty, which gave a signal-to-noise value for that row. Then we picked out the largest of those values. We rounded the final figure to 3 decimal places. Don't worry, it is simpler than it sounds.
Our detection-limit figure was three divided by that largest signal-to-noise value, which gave 0.114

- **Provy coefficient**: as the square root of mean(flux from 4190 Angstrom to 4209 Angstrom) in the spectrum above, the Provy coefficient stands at 4.01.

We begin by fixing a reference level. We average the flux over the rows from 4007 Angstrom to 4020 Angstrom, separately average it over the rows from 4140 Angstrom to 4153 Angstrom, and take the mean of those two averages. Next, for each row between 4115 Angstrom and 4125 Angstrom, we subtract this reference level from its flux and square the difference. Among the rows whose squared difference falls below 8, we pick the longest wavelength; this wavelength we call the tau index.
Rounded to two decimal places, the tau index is 4123.78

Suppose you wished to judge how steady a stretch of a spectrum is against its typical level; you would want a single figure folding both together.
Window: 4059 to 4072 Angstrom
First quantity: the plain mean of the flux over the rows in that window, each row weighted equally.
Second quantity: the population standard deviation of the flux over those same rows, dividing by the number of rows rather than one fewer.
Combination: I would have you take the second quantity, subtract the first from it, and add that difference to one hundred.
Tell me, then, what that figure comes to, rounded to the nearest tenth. 89.0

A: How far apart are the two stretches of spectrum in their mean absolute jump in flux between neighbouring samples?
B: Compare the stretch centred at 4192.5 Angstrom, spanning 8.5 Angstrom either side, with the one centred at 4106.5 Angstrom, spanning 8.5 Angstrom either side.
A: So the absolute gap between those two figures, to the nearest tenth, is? 1.7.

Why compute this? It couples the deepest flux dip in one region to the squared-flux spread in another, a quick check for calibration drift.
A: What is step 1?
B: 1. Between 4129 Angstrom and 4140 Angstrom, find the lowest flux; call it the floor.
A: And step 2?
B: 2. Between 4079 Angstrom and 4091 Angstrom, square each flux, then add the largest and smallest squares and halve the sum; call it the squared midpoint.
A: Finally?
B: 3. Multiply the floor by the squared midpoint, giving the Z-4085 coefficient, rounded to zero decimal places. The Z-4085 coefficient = 4504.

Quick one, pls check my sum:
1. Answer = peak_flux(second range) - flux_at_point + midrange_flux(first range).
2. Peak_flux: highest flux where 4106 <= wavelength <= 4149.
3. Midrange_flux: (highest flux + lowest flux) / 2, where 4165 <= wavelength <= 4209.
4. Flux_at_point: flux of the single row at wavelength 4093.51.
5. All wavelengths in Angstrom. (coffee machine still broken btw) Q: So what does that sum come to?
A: 19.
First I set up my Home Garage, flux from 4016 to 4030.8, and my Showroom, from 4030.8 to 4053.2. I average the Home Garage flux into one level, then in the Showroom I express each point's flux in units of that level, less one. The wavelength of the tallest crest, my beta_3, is 4039.20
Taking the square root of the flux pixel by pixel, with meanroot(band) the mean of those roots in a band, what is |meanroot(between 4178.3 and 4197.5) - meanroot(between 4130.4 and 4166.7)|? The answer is 0.04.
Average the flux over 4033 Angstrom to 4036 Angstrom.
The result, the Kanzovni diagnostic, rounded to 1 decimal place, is 11.1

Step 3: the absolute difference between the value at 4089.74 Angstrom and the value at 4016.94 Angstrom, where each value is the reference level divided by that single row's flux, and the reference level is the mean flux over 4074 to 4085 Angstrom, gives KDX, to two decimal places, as 0.16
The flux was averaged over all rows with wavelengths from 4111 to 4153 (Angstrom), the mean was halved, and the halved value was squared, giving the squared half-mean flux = 73.7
